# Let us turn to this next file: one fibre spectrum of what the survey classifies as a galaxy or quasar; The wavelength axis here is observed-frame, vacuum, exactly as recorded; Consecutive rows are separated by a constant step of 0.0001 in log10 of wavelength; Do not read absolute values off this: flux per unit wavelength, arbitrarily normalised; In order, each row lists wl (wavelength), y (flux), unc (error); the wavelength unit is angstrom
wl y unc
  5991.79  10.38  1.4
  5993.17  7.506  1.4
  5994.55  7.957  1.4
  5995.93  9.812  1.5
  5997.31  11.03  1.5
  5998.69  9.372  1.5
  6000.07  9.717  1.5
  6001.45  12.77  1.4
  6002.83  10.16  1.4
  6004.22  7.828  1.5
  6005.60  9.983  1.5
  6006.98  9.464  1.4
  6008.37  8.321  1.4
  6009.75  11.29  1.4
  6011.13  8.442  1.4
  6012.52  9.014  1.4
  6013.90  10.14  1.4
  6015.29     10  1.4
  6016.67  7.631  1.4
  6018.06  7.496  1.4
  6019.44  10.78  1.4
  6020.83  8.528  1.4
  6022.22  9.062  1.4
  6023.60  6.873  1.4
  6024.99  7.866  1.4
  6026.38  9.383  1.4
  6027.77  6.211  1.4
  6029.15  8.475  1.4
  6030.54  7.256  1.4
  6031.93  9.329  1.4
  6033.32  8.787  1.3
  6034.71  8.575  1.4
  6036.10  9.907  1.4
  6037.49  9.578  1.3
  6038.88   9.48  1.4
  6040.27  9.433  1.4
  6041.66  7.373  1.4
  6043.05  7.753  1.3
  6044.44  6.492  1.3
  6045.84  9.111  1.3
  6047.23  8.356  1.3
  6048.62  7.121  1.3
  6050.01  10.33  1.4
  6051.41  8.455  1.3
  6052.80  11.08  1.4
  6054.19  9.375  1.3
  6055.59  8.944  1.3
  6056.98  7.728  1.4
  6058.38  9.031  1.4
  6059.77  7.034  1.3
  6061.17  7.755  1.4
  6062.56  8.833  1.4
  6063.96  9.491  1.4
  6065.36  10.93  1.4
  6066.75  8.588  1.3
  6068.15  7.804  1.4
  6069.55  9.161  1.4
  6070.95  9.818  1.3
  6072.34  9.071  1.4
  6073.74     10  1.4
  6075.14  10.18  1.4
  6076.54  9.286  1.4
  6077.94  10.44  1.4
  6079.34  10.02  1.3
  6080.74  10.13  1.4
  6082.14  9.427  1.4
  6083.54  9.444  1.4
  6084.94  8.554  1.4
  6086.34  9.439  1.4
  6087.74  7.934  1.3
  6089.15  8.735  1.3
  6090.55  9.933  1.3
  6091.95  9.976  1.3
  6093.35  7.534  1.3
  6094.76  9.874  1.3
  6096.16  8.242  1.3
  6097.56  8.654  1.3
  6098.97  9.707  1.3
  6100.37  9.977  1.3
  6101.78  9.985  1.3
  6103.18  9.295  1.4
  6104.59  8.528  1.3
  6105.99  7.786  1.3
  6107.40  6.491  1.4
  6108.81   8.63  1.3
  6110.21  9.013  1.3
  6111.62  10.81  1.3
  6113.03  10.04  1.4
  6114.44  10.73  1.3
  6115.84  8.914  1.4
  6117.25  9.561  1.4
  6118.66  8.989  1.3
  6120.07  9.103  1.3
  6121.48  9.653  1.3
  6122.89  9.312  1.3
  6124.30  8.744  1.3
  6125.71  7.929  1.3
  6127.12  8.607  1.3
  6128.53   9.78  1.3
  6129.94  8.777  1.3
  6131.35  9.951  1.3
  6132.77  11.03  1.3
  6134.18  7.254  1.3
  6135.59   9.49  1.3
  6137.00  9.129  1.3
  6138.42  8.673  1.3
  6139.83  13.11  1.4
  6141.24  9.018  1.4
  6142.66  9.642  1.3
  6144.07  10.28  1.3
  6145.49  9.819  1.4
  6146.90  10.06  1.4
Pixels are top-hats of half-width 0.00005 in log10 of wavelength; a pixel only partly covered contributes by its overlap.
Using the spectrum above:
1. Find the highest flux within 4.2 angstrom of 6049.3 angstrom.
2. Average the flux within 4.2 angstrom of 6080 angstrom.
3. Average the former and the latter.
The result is 10.4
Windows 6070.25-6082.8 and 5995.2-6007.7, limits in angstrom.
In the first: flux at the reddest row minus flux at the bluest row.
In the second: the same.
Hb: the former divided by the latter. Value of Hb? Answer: 1.1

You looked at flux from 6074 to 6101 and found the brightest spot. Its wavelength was 6077.94 angstrom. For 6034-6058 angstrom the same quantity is 6052.80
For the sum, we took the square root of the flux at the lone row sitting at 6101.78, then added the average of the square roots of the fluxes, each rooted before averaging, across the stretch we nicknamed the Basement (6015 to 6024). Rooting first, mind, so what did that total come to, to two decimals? 6.09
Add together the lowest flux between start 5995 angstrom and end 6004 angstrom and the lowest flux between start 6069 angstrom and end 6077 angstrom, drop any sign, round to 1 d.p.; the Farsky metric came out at 18.4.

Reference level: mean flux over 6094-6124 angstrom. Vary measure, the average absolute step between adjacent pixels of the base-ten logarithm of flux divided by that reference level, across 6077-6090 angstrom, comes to 0.032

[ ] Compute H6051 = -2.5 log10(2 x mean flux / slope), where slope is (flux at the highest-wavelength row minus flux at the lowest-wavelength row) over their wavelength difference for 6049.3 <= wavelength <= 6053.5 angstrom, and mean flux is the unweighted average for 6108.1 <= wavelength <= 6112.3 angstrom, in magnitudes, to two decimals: -4.62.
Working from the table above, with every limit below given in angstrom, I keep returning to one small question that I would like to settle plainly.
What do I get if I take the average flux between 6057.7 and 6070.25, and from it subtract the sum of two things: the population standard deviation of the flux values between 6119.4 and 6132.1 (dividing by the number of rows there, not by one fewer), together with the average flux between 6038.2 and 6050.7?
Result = -0.3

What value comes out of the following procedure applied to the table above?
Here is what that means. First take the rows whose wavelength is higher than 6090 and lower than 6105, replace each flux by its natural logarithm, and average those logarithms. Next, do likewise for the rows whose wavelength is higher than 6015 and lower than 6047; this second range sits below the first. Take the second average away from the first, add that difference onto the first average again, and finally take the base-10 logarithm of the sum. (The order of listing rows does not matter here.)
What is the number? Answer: 0.36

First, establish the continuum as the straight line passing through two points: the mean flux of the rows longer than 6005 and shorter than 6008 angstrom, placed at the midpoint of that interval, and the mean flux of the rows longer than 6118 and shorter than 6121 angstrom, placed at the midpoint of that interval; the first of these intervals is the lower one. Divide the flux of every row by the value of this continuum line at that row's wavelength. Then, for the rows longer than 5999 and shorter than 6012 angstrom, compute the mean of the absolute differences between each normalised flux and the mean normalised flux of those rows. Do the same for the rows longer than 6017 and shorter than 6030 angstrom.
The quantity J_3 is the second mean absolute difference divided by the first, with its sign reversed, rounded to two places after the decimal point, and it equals -0.94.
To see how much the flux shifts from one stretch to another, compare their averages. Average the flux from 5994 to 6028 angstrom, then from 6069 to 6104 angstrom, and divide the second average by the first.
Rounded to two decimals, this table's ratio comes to 1.02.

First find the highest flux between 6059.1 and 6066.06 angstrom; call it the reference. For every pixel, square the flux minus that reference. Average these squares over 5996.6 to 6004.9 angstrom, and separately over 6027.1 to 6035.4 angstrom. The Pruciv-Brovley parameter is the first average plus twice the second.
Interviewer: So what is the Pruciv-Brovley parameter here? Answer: 21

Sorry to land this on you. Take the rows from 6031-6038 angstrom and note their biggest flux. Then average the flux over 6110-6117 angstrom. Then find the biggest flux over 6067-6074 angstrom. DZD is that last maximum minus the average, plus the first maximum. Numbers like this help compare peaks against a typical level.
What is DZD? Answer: 10.0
